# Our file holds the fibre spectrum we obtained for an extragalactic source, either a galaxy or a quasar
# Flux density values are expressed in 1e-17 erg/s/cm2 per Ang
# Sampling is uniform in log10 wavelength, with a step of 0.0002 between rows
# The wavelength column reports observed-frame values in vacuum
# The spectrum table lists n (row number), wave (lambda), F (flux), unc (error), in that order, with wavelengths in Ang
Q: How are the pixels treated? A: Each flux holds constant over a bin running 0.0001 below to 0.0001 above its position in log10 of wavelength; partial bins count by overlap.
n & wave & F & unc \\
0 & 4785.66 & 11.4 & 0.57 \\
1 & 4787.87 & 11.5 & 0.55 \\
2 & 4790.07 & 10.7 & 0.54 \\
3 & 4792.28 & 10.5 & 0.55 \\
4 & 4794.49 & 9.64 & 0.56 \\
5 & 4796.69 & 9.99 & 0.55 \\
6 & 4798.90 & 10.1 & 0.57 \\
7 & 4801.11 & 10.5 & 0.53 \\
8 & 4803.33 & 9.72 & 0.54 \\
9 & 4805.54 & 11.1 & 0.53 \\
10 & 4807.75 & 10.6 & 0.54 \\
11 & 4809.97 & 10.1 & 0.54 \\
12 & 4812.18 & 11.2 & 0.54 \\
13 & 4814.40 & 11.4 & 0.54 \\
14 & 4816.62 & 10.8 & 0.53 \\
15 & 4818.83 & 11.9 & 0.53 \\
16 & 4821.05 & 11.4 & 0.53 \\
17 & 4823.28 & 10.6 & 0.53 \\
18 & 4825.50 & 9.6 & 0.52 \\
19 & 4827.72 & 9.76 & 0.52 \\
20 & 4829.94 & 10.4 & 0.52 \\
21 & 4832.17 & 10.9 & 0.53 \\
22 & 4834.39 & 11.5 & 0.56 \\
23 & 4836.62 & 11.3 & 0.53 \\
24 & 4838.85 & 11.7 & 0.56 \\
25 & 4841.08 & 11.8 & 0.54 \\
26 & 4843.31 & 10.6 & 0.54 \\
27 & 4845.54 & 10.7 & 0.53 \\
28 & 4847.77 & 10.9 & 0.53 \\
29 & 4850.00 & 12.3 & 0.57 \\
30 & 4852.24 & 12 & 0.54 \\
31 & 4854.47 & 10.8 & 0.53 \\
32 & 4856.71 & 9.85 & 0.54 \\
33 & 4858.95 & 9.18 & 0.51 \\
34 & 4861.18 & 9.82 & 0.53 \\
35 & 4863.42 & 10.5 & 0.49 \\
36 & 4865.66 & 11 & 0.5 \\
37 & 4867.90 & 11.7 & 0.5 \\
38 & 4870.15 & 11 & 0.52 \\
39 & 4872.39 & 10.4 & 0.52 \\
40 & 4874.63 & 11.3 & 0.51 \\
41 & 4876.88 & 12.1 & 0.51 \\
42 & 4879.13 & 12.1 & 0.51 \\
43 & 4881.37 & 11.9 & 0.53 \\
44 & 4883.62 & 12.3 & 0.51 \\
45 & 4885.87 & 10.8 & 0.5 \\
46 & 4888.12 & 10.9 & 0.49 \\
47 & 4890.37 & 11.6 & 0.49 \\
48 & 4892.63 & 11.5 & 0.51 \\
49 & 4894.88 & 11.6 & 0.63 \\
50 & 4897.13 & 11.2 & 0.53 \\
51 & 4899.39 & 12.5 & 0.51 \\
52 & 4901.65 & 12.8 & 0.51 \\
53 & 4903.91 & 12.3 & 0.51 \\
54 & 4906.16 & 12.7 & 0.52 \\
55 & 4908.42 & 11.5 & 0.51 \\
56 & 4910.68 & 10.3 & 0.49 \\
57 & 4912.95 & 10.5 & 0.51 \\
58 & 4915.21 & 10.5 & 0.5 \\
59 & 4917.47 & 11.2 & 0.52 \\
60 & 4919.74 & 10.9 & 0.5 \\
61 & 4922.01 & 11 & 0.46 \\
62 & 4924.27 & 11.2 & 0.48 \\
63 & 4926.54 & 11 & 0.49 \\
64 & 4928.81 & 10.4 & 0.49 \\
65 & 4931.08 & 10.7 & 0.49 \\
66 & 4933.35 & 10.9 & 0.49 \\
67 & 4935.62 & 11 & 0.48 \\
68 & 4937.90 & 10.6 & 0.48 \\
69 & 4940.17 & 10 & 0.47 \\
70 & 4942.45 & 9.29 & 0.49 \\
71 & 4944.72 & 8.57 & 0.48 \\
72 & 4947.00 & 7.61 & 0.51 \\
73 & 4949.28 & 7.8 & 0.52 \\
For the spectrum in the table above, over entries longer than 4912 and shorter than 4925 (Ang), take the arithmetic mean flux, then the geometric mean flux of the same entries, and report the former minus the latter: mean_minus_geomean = 0.004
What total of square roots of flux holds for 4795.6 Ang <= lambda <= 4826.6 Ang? 45.7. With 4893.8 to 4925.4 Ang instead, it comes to 47.3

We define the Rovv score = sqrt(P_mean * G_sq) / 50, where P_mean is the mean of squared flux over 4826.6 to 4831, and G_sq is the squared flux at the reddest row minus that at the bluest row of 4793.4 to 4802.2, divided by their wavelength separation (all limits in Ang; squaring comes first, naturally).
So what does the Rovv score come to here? 0.326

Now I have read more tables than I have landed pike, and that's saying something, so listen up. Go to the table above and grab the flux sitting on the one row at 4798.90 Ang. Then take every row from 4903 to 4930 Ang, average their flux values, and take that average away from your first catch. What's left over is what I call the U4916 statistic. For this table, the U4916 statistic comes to -1.0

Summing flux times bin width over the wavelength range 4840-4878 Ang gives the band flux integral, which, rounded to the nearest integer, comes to 416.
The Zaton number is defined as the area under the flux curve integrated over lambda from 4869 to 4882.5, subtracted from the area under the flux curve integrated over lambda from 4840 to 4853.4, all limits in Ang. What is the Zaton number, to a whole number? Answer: -2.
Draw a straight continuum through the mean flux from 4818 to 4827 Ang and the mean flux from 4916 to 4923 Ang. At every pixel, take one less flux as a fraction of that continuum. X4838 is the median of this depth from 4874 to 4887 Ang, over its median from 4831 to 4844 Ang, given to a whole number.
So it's 2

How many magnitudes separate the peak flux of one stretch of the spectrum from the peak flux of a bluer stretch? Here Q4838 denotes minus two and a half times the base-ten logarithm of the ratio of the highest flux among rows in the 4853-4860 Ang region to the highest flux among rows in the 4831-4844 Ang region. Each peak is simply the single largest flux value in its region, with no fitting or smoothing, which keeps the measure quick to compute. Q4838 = 0.10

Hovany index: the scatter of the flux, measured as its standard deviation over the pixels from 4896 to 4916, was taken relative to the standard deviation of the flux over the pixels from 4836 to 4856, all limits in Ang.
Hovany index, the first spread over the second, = 1.6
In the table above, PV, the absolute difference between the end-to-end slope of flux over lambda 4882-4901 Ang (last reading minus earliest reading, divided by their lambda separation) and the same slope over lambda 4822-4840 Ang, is 0.058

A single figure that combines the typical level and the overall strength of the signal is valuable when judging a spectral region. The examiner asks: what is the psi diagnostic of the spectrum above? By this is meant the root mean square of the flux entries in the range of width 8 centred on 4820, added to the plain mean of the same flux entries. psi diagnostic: 22.4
